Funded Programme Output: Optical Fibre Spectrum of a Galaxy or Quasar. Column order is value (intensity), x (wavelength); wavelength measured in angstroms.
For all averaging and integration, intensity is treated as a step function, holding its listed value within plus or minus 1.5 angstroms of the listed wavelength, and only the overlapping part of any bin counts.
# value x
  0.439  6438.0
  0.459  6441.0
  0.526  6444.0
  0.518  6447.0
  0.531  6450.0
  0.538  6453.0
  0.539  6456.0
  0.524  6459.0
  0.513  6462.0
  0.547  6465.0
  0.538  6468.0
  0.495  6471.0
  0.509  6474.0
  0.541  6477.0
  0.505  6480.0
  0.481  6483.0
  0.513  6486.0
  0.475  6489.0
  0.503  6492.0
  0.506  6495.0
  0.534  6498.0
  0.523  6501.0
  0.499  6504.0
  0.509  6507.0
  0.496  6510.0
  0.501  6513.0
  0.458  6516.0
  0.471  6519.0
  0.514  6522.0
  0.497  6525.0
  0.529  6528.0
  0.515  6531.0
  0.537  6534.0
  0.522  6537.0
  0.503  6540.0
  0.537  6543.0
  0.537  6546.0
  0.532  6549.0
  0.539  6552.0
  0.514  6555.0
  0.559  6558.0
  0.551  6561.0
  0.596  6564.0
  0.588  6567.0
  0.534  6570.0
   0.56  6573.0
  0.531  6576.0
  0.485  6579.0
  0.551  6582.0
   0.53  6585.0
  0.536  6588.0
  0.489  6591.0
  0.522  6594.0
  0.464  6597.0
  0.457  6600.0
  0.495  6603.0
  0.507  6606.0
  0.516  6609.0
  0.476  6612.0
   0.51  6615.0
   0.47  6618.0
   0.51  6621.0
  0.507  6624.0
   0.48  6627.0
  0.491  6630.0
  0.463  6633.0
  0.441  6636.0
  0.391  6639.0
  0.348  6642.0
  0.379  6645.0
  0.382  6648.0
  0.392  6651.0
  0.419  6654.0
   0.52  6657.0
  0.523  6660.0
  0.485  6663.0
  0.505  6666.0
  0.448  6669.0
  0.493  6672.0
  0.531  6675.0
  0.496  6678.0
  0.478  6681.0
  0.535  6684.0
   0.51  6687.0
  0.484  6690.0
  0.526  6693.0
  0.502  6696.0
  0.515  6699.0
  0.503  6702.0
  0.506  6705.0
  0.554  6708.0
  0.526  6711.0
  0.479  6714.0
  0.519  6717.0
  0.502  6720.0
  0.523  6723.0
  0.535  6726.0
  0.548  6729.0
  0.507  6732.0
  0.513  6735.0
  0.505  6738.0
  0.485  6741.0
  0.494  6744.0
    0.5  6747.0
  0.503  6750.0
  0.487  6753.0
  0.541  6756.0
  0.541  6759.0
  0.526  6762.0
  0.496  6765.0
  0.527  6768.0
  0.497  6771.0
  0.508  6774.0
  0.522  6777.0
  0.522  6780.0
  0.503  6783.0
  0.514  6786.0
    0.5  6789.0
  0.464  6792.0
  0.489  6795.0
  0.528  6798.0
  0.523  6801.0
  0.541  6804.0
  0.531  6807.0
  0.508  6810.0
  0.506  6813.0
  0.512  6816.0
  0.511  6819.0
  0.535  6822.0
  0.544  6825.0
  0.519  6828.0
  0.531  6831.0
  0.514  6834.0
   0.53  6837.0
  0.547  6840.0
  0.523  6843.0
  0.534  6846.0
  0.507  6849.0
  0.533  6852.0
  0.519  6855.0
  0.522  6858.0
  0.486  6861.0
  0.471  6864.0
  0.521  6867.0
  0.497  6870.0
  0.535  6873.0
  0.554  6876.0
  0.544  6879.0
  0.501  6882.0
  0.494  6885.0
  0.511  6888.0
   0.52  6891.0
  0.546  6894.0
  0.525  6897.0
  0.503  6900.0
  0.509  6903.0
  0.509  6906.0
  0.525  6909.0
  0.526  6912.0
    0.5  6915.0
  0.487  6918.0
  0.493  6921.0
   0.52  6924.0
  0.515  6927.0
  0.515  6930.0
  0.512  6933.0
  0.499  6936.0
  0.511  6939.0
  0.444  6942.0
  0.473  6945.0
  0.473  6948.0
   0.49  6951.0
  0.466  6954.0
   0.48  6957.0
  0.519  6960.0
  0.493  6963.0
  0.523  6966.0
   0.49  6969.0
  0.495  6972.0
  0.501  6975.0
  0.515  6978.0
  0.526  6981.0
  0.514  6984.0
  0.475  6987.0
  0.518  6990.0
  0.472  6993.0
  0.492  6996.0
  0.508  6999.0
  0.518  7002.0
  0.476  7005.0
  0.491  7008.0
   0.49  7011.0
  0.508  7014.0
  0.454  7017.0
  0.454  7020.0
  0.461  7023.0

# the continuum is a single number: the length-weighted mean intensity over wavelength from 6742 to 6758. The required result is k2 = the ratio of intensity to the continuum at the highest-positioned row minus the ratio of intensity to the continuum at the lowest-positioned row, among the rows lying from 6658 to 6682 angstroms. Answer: -0.09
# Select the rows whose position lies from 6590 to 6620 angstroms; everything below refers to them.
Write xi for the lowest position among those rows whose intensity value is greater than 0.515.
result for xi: 6594.0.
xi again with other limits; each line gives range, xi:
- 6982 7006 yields 6990.0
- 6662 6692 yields 6675.0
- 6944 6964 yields 6960.0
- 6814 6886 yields 6822.0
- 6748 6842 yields 6756.0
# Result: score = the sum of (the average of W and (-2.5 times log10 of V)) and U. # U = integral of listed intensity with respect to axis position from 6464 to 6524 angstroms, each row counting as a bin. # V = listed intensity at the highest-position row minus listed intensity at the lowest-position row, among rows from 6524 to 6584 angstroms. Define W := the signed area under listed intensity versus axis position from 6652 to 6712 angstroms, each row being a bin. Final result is 47.0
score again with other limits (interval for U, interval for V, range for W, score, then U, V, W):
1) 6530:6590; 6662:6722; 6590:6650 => 48.4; 32.3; 0.017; 27.8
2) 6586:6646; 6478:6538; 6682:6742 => 46.1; 28.4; 0.017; 30.8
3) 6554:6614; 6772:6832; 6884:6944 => 48.7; 31.4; 0.023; 30.5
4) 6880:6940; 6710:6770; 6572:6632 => 49.5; 30.7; 0.001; 30.2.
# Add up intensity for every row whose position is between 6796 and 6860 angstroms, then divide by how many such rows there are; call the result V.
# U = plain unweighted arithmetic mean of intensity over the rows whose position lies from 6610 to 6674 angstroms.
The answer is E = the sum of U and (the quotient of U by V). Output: 1.33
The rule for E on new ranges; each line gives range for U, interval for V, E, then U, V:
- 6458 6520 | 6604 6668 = 1.60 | 0.507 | 0.463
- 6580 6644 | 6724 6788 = 1.43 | 0.484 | 0.513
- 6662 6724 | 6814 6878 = 1.48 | 0.506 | 0.521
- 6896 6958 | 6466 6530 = 1.49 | 0.499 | 0.505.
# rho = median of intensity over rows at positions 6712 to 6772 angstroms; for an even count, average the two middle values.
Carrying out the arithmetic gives 0.506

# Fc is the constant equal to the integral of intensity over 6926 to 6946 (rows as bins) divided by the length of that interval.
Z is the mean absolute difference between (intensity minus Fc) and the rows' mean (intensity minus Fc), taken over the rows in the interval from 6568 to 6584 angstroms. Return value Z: 0.0194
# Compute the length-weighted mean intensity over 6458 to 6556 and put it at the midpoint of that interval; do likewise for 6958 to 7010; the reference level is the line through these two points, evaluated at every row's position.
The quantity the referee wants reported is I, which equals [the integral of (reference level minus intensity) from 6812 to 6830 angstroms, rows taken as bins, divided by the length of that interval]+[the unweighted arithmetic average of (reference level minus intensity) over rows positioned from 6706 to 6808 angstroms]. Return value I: -0.023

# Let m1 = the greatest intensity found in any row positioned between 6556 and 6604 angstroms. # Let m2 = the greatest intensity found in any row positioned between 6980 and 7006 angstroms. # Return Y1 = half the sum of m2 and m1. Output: 0.561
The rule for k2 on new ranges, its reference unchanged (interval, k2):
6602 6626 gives 0.02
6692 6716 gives -0.09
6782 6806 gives 0.08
